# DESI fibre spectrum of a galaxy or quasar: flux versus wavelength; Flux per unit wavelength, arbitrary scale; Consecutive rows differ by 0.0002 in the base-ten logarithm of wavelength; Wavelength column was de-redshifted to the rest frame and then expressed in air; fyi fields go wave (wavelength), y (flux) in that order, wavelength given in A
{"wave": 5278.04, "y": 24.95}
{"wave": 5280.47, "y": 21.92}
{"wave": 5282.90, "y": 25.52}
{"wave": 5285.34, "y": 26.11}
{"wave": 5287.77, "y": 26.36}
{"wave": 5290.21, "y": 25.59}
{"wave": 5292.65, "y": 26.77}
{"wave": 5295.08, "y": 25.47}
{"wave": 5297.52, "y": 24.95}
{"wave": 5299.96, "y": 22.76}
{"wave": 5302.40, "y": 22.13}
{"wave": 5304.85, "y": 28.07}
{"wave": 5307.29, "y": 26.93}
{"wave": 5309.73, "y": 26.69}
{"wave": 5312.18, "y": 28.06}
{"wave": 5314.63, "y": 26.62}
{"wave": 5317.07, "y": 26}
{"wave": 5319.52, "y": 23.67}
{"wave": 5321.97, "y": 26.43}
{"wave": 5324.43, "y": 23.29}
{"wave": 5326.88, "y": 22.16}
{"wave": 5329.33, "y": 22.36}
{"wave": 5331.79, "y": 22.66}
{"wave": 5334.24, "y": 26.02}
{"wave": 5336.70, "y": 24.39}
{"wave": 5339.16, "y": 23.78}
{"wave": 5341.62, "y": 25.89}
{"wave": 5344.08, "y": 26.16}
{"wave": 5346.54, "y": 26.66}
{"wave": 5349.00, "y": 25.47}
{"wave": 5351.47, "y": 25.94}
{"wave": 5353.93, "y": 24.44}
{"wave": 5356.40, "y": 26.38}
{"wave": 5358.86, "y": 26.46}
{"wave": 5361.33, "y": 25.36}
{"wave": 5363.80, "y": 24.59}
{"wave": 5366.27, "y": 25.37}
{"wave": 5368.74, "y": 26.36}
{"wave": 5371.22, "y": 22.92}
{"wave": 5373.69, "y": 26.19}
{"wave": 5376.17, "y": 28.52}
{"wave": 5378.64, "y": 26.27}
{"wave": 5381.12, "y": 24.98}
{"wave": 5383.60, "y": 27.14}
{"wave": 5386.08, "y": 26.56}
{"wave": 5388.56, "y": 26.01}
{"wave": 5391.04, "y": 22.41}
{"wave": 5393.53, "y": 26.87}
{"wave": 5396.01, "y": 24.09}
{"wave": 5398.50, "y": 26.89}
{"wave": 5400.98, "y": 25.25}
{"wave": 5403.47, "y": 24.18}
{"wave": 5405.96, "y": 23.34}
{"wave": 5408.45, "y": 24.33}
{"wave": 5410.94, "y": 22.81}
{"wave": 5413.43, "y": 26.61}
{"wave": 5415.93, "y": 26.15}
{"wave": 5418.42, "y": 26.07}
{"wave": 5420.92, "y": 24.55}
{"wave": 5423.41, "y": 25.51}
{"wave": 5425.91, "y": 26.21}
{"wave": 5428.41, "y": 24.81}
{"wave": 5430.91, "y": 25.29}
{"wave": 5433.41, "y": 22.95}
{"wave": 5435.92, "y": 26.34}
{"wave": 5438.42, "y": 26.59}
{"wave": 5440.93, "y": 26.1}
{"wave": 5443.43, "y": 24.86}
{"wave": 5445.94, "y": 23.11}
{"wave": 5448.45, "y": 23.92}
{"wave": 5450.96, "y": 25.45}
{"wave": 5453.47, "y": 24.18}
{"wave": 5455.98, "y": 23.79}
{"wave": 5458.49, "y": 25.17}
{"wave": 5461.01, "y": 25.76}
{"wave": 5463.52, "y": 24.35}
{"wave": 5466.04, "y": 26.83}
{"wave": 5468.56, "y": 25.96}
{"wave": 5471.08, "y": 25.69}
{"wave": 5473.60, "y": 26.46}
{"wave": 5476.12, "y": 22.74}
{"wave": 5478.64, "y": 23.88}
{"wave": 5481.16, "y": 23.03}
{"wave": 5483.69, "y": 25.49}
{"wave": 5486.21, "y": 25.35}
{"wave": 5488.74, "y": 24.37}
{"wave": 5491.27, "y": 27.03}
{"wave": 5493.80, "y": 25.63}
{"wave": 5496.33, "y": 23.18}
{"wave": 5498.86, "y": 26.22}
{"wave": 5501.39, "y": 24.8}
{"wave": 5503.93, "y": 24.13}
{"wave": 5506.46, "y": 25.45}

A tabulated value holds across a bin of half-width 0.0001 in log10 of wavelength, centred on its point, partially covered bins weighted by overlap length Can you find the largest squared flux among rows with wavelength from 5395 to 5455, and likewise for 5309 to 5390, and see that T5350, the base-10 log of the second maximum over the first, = 0.051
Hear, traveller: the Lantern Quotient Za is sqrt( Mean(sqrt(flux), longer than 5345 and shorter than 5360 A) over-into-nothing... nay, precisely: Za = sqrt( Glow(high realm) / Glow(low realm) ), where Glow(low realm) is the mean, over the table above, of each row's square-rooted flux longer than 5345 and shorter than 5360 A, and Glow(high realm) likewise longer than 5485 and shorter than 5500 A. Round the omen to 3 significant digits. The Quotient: 0.994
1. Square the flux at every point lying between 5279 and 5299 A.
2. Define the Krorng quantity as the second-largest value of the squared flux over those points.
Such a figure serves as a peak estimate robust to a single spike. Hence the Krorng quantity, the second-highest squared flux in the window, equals 695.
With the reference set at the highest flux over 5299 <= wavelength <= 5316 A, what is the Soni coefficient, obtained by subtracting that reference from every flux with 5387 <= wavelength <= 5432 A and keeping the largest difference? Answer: -1.2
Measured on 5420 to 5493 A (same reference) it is -1.0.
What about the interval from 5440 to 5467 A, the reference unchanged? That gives -1.2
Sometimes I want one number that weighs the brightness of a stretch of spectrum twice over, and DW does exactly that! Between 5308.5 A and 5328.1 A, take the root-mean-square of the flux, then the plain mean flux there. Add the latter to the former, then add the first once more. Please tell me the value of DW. 76.2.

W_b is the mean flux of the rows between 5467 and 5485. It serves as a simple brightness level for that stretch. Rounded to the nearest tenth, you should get 24.8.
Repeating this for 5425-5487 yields 25.0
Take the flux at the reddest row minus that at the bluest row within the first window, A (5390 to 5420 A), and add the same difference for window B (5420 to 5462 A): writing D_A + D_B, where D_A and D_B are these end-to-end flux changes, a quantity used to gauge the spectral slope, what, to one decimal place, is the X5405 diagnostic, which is 4.9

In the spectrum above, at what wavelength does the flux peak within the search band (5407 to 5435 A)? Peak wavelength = 5413.43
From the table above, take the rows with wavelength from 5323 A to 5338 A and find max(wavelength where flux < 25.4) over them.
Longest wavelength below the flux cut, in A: 5336.70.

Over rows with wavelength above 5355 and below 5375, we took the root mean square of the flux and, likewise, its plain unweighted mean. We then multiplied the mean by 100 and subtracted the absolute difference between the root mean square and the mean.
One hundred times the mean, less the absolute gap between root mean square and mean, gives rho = 2545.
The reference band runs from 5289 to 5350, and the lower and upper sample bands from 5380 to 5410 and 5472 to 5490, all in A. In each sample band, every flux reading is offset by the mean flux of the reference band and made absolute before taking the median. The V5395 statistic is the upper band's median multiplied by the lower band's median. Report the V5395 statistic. 1.58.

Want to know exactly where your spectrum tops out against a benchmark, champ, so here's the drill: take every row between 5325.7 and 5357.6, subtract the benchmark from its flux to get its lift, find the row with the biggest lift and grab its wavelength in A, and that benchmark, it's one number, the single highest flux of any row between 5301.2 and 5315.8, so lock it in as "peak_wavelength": 5346.54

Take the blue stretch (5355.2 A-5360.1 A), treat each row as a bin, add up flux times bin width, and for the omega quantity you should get 130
